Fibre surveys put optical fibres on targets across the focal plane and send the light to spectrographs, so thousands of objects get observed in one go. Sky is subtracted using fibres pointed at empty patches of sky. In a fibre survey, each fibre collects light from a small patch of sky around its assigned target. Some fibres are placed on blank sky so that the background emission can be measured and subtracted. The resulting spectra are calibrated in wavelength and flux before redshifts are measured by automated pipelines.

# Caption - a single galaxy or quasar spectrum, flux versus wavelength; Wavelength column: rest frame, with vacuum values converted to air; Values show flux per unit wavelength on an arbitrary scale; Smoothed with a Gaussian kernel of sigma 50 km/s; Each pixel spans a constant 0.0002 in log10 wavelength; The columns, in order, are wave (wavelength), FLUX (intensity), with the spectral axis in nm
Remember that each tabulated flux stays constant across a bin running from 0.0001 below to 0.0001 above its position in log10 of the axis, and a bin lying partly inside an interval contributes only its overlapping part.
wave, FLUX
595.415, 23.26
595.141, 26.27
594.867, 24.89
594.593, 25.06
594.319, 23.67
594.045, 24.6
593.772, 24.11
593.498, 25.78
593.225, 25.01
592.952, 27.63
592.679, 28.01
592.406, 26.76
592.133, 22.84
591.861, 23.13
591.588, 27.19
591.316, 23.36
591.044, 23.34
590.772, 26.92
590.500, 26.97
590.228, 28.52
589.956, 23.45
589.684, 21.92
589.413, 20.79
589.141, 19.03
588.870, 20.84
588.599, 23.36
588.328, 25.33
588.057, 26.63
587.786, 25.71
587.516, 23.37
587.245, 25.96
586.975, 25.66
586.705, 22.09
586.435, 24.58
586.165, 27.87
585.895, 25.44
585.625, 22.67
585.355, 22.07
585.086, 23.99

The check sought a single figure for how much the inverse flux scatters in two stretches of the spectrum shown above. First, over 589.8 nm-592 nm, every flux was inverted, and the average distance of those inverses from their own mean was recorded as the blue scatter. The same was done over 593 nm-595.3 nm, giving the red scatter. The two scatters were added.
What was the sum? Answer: 0.0042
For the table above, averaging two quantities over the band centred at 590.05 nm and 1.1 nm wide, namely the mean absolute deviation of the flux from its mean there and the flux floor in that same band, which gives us 12.2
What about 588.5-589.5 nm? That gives 10.1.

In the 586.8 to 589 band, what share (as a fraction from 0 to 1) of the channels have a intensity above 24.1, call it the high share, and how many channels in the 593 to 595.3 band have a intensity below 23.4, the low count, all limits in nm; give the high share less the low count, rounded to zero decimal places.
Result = 1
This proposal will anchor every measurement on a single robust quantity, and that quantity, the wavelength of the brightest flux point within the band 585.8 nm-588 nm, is 586.165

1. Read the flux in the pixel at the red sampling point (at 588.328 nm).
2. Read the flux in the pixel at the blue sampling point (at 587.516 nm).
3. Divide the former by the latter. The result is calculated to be 1.08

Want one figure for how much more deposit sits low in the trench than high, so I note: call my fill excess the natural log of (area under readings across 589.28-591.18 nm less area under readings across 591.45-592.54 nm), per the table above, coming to 2.97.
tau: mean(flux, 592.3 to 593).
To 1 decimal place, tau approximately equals 27.5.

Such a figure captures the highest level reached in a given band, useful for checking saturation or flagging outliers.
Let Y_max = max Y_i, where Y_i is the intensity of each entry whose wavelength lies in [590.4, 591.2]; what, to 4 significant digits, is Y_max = 26.97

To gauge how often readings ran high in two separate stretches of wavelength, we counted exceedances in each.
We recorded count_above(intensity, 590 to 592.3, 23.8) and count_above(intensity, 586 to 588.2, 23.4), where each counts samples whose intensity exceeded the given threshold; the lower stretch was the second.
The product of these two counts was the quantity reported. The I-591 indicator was 24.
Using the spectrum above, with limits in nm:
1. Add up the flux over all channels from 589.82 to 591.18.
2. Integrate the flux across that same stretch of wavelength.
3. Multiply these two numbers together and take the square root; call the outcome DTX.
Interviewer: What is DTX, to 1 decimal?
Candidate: 67.4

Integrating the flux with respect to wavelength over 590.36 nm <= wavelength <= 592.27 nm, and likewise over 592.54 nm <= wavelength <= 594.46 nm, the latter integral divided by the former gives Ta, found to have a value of 1.03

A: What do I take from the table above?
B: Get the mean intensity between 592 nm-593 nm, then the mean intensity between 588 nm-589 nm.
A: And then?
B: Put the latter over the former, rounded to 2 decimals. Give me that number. 0.91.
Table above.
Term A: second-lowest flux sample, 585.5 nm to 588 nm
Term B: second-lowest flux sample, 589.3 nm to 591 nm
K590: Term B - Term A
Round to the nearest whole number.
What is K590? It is -1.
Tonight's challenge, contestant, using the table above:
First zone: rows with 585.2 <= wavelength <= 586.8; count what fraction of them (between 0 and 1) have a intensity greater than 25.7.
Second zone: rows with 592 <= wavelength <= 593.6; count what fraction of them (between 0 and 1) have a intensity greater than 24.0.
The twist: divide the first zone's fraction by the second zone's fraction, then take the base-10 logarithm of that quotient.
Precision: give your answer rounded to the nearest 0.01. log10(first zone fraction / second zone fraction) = -0.70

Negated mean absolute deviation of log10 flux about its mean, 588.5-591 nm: -0.048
